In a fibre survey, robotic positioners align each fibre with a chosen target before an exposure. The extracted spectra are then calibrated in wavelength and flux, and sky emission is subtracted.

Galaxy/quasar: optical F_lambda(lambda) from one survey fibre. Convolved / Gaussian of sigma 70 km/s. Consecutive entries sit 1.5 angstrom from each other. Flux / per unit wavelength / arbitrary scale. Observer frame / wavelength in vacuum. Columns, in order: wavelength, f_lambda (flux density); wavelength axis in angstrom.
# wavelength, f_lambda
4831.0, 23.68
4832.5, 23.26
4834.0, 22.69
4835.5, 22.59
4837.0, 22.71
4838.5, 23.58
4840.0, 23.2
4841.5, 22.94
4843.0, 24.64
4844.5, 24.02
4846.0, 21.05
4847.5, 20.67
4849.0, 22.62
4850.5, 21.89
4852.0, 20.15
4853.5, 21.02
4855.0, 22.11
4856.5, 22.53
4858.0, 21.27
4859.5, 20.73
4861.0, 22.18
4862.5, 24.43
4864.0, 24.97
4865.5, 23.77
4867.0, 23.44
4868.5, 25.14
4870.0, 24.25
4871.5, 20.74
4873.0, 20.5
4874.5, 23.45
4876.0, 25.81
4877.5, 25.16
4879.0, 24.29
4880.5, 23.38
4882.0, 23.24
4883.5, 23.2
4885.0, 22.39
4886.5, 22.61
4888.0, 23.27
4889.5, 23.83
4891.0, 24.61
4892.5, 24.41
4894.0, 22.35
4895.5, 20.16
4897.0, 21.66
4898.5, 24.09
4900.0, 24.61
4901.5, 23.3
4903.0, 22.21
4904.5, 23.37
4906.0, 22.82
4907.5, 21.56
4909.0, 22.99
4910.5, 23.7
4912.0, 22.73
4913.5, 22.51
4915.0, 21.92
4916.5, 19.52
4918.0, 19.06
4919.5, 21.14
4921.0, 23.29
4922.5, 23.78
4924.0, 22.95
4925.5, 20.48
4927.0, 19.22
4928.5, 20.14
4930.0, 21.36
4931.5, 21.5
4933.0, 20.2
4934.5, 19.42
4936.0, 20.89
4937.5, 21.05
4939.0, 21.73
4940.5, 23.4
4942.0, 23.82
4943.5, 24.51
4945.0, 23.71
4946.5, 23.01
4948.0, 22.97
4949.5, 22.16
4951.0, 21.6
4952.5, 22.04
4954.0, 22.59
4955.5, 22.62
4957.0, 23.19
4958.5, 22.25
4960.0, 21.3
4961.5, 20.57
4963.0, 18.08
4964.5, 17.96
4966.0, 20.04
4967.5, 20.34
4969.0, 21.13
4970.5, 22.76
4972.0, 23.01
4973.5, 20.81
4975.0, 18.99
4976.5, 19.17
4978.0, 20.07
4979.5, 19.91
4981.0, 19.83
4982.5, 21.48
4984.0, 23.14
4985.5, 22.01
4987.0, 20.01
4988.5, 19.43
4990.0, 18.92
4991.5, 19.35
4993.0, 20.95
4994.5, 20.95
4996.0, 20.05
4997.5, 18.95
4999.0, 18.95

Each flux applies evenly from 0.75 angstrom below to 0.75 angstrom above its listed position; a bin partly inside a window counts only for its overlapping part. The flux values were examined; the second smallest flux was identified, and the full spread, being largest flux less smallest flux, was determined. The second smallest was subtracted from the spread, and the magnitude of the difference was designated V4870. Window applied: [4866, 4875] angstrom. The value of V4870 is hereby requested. 16.1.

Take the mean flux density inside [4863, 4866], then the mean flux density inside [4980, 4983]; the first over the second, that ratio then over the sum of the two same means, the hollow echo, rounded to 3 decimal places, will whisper 0.026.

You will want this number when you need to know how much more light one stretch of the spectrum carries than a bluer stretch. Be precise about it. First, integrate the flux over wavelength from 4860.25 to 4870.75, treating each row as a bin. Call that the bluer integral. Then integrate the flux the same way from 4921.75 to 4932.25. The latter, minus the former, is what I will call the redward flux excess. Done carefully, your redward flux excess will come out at -28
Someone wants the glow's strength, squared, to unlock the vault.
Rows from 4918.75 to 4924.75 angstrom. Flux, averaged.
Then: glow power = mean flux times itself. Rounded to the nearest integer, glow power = 519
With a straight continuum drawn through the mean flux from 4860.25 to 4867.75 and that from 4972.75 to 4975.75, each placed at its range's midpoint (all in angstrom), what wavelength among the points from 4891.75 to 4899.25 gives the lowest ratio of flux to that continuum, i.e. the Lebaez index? 4895.5 angstrom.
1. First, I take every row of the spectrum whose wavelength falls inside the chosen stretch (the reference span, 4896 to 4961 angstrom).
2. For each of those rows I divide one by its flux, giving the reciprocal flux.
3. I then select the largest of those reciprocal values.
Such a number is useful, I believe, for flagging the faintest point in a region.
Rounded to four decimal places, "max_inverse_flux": 0.0525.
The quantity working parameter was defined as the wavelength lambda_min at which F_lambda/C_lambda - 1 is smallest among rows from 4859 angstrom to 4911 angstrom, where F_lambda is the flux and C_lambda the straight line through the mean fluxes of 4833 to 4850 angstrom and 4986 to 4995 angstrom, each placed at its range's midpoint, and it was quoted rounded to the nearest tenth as 4859.5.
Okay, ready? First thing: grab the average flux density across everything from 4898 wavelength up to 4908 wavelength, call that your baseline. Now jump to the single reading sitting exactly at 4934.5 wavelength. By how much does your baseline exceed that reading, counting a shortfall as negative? 3.7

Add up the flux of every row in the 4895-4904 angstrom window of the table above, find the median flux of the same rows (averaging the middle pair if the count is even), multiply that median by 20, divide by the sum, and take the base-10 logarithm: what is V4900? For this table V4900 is 0.524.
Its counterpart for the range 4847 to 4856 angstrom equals 0.524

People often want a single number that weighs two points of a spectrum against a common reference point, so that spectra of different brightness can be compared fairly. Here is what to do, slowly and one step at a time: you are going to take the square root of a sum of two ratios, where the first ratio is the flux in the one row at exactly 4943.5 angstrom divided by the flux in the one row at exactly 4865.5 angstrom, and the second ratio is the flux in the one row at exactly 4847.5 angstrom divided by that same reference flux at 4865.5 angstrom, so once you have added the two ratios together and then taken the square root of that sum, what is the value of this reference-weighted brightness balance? 1.38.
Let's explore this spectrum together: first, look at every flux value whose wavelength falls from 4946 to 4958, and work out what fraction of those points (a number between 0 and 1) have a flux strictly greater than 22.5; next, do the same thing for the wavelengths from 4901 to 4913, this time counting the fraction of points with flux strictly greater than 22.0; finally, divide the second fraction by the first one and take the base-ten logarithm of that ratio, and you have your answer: 0.15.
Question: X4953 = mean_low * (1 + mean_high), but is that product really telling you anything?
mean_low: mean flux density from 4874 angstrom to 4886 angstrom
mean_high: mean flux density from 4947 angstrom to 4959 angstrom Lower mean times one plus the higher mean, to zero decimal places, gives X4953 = 559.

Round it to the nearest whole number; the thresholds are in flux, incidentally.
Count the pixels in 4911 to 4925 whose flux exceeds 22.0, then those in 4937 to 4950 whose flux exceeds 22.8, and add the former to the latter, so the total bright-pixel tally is 11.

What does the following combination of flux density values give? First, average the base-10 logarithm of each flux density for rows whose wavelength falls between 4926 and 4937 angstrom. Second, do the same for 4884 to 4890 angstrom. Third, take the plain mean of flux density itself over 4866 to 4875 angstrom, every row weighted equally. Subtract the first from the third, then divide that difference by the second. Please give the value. 15.9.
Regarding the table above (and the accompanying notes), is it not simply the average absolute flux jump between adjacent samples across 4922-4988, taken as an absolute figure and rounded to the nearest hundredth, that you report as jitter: 0.94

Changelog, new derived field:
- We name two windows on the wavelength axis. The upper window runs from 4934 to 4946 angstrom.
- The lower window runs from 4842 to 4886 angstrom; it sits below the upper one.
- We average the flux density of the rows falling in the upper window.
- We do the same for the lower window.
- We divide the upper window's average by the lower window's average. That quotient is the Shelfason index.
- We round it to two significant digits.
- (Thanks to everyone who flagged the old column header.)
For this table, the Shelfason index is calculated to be 0.98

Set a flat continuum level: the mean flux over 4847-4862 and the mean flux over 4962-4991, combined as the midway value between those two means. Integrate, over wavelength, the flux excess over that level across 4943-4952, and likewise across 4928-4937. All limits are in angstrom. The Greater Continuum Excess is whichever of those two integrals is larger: 18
